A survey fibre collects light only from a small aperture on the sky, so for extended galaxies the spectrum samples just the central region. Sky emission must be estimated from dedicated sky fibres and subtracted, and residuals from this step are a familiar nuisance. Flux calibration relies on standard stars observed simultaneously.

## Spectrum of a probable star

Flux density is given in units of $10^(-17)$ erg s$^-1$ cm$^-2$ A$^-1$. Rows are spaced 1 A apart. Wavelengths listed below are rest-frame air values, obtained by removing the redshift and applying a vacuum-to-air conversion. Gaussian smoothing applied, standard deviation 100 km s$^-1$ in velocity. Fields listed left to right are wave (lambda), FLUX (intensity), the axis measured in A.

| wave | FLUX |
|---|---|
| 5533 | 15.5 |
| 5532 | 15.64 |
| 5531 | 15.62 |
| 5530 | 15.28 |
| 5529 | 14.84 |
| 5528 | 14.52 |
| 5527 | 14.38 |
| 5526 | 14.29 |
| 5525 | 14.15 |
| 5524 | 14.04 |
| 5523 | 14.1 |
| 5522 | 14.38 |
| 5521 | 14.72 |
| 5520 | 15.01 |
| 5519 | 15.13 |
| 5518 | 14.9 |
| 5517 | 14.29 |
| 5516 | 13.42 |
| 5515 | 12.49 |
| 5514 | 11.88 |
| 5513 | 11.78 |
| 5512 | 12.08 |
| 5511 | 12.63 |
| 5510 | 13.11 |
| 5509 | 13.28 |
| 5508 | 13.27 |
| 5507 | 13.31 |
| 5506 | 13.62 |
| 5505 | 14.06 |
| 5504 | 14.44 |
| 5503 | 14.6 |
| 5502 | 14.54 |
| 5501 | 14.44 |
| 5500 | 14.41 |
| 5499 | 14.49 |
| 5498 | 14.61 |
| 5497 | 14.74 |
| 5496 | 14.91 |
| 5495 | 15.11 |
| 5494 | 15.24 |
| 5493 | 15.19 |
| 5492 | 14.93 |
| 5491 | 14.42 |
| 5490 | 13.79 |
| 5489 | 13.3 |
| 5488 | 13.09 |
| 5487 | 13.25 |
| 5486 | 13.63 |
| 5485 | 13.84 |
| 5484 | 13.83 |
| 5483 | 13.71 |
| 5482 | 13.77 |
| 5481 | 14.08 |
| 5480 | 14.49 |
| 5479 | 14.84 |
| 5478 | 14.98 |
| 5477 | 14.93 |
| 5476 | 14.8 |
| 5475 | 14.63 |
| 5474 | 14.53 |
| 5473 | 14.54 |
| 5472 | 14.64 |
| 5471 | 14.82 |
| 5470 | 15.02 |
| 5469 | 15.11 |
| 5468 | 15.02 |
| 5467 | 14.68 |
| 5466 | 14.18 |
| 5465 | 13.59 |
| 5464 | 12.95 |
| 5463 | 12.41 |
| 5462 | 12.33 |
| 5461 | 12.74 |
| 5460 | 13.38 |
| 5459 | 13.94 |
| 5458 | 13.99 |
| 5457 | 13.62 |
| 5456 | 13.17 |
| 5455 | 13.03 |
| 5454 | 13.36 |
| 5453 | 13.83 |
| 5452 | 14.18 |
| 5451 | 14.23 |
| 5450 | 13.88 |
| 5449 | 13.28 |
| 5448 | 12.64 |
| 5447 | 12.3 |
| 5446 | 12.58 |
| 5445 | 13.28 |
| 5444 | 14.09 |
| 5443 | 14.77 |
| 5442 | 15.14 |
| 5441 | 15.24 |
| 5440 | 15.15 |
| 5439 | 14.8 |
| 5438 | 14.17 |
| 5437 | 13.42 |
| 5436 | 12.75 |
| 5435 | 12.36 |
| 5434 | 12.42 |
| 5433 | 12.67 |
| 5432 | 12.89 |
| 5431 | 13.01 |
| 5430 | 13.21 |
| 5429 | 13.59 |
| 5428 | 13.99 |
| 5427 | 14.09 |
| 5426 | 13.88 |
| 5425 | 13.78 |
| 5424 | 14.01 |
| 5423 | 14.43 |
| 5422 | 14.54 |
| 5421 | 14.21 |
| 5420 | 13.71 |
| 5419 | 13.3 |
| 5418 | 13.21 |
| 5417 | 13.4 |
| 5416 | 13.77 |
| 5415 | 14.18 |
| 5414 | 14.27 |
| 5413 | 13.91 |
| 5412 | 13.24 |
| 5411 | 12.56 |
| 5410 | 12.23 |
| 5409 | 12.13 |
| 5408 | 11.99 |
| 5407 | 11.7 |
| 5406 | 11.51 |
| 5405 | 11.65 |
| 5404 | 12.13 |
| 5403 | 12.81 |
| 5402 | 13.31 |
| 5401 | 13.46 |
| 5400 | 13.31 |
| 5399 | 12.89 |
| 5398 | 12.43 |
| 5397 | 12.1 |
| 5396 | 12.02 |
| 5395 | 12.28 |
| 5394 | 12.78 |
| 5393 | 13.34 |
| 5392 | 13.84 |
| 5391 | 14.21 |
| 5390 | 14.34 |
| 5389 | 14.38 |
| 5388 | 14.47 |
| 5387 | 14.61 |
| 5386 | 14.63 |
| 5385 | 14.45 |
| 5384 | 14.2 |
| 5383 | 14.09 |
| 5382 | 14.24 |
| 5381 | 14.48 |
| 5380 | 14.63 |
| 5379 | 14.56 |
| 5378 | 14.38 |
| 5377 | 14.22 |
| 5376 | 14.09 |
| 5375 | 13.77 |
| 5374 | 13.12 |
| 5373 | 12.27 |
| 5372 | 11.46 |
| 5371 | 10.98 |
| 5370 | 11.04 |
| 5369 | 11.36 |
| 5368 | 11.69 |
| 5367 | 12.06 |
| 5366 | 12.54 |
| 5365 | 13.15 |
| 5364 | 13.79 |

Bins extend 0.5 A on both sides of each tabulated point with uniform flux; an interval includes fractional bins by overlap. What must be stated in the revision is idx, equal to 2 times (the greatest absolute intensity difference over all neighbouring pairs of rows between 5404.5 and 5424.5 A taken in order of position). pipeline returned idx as 1.36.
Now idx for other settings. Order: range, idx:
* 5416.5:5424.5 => 1.00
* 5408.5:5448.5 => 1.62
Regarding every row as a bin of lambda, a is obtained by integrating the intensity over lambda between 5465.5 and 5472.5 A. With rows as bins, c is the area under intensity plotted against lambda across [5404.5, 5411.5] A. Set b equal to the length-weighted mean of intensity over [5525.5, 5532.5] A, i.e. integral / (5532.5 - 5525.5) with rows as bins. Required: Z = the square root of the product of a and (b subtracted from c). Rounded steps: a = 103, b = 14.9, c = 84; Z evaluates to 84.4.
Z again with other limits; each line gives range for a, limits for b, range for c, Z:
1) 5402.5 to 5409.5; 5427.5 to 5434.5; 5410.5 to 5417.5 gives 83.1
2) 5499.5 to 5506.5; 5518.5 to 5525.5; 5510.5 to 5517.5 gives 86.1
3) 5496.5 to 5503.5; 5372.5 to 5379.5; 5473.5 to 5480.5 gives 95.4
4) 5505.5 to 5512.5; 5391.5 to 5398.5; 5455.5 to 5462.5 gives 85.7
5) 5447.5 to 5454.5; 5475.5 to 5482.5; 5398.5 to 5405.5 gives 84.6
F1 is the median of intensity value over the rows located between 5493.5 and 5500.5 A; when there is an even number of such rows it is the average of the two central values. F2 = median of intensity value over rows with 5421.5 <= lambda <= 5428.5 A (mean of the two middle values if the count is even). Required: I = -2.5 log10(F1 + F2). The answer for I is -3.65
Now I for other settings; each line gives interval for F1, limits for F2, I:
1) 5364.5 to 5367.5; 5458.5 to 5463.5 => -3.51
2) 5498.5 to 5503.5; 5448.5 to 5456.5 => -3.62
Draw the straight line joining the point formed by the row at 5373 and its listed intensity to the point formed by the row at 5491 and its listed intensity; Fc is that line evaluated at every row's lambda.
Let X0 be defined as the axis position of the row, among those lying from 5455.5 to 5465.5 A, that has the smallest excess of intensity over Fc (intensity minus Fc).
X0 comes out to 5462 A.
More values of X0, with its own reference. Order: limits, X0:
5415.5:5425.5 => 5418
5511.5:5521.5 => 5513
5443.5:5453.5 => 5447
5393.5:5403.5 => 5396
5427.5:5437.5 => 5435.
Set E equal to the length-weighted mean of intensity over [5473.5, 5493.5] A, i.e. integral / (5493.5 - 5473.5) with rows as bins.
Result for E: 14.2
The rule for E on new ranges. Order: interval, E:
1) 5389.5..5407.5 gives 12.8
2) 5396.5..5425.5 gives 13.1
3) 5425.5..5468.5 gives 13.6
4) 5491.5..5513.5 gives 14.0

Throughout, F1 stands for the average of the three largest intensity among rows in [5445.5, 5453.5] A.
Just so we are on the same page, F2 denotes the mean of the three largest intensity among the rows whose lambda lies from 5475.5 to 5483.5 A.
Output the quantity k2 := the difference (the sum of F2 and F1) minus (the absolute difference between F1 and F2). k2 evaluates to 28.2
